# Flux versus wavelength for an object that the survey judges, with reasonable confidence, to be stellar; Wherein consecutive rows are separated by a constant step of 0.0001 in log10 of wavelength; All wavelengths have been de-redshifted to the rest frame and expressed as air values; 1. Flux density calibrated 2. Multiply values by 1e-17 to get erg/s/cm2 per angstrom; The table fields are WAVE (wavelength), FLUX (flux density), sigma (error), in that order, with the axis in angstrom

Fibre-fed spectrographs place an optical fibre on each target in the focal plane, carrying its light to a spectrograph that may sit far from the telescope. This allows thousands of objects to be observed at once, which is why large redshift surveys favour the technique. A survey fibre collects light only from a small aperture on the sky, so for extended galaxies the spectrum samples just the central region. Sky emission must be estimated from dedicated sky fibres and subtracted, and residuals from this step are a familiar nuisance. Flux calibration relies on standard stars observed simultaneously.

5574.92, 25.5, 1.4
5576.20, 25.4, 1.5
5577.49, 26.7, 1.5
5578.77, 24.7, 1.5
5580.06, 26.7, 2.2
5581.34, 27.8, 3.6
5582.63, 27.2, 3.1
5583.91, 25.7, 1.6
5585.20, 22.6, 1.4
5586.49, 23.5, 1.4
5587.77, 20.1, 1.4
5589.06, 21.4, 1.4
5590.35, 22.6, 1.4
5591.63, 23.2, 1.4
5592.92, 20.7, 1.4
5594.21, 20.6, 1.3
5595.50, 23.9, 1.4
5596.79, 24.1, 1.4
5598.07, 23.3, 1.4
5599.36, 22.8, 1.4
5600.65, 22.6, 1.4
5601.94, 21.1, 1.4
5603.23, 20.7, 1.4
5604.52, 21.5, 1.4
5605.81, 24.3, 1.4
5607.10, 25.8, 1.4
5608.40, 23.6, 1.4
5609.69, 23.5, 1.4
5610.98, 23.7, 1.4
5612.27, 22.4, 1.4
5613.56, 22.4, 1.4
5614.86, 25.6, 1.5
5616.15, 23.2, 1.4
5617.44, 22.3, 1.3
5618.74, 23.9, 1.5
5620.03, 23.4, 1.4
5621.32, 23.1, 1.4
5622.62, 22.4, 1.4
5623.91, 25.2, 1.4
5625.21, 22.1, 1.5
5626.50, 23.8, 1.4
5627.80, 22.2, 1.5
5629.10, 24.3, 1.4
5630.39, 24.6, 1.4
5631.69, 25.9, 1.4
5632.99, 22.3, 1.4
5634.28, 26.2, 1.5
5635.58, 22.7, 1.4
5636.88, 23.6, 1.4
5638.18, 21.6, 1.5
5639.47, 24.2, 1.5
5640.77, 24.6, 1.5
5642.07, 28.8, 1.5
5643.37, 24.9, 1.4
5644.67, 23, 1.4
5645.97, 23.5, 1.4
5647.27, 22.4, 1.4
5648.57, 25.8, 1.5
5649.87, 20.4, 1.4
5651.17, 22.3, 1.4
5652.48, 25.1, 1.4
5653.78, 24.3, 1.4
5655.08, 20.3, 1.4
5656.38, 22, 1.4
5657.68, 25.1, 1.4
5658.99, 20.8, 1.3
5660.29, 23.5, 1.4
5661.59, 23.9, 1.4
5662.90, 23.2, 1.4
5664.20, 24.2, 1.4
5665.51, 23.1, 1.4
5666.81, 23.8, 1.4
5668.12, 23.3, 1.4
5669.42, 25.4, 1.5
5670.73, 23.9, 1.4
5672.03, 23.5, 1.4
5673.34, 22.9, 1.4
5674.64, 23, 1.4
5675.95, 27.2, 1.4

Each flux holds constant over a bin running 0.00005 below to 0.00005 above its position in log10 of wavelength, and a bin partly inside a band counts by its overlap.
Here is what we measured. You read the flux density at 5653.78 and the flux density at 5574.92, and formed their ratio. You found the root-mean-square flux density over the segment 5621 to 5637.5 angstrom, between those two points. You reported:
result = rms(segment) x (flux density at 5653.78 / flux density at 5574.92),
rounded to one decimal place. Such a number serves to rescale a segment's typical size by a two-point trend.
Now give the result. 22.6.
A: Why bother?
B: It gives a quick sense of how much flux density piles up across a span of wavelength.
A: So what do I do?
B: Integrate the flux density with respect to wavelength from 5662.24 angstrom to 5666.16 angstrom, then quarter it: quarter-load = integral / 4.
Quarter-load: 23.0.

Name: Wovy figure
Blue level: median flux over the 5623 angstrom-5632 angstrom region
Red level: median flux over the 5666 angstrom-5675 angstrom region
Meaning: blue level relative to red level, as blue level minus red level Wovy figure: 0.80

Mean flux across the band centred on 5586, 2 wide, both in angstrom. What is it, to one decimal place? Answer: 23.1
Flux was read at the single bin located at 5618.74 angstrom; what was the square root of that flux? 4.89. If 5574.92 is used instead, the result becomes 5.05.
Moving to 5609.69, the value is 4.85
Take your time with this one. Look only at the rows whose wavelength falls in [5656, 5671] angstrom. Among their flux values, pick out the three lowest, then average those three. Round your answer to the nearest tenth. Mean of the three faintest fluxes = 22.0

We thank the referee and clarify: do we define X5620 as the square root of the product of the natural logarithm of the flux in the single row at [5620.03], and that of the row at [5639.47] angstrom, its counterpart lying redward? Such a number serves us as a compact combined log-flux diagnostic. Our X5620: 3.17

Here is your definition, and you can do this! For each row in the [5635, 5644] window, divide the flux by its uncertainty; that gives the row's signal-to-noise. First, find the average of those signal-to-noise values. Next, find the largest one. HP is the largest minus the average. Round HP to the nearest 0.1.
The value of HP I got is 2.5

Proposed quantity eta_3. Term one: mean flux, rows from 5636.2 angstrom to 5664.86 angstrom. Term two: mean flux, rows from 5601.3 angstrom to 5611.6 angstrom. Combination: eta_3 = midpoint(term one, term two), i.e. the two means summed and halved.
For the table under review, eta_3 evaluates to 23.27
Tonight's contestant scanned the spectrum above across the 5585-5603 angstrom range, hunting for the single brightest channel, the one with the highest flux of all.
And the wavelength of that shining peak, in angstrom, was 5596.79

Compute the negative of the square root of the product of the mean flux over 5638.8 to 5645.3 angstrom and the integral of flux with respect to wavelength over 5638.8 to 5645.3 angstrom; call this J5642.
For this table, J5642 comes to -64.0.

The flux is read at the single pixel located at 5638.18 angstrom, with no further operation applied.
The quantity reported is 21.6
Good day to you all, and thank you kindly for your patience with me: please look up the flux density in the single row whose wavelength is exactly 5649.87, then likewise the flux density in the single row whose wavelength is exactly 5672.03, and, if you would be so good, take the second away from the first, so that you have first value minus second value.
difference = -3.1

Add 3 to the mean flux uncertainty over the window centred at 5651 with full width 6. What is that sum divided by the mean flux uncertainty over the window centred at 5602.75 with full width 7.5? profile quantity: 3.16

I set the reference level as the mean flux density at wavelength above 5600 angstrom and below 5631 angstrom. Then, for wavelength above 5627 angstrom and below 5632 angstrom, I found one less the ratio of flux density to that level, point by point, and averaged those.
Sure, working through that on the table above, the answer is -0.04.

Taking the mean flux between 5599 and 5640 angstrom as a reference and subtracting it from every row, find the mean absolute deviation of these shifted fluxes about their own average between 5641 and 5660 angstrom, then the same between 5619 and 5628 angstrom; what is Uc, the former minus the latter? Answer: 1.1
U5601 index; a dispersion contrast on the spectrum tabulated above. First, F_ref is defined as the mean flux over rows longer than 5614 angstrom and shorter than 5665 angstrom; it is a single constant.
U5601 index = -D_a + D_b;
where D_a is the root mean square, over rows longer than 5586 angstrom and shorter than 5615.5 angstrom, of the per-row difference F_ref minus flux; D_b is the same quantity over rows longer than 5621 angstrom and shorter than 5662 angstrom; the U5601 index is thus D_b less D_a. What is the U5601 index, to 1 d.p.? 0.1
